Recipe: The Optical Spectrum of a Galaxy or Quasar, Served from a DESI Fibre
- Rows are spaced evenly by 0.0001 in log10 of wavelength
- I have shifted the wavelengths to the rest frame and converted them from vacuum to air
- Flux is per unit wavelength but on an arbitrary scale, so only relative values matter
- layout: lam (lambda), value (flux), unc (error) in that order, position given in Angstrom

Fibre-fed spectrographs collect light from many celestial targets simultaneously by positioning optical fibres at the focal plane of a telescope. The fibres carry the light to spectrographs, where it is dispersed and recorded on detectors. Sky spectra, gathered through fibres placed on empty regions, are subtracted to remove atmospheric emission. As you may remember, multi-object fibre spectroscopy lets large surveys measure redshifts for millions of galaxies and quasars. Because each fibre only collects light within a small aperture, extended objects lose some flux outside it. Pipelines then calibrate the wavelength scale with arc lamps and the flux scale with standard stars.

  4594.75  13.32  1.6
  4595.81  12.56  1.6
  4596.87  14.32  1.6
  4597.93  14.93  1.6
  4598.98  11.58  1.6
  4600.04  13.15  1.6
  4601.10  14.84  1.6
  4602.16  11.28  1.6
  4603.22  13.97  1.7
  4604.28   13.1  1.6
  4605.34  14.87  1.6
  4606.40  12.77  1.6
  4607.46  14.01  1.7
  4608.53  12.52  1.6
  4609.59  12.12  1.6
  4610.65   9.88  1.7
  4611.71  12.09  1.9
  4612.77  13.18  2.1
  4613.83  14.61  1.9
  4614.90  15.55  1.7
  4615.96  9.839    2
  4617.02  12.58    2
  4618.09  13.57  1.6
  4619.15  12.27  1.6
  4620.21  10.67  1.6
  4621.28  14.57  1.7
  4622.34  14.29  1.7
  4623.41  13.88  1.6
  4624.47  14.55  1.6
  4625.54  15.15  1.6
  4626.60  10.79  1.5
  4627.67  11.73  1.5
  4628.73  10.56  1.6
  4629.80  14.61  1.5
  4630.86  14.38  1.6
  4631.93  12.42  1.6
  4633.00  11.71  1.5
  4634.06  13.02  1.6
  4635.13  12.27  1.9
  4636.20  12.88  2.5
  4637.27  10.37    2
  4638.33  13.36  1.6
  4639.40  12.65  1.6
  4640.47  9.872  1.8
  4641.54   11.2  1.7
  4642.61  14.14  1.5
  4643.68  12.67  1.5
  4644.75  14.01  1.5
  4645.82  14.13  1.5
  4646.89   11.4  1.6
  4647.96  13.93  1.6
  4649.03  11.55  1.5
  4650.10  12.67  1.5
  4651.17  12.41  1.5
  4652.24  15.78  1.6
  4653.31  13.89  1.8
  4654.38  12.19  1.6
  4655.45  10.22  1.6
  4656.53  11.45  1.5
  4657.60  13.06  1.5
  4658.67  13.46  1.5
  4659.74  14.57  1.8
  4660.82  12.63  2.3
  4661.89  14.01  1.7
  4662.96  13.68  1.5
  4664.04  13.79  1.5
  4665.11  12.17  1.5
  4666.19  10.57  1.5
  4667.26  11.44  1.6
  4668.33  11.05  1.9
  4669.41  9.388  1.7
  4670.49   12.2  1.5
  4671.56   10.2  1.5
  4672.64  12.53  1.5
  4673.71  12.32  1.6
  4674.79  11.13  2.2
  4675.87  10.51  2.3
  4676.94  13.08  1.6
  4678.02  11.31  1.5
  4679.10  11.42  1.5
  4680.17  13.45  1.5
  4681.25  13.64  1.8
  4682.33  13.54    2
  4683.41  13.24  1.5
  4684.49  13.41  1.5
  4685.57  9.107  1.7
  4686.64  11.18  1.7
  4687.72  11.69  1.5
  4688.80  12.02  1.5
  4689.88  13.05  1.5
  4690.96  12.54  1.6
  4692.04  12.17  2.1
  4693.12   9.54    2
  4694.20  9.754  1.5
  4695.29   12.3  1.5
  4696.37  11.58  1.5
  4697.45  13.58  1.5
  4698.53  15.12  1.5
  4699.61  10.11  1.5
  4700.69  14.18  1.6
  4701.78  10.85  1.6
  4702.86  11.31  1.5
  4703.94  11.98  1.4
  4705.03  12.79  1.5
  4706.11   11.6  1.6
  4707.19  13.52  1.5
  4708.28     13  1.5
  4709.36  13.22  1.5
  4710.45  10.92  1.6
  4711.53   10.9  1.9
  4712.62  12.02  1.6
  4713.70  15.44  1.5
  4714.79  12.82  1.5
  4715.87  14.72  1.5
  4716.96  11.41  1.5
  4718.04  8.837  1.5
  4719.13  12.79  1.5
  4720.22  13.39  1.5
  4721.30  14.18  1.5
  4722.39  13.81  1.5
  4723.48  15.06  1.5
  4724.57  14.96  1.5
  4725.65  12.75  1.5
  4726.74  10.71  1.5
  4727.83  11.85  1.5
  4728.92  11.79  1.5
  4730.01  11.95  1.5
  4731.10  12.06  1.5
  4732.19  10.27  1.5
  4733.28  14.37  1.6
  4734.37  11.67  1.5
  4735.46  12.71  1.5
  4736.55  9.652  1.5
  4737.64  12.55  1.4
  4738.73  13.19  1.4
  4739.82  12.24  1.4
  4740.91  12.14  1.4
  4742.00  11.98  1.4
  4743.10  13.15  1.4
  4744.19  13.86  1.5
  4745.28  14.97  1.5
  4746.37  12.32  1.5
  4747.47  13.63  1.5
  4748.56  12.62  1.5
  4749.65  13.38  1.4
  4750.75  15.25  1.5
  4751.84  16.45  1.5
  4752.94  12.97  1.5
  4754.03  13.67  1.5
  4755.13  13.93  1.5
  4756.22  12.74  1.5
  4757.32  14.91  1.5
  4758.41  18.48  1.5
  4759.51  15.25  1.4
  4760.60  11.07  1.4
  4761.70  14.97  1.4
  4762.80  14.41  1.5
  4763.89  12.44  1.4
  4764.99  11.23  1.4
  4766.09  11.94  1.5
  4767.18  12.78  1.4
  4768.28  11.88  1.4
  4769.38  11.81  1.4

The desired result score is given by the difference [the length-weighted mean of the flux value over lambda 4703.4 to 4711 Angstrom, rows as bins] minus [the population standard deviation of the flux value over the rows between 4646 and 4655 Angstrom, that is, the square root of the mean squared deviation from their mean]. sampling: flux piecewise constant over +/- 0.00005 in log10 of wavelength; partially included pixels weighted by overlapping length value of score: 11.1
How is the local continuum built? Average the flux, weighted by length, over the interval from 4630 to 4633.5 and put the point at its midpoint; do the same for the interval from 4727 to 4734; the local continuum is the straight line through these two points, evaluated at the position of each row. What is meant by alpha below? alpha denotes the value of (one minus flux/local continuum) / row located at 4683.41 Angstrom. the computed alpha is -0.06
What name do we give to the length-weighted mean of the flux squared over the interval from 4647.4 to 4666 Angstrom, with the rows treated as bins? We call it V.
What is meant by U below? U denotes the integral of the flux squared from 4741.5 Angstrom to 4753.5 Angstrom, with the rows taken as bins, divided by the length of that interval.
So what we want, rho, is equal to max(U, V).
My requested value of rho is 189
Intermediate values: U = 189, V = 170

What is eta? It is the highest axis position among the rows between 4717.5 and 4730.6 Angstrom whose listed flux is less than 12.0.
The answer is 4730.01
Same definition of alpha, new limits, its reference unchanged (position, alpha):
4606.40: 0.04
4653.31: -0.09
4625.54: -0.16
